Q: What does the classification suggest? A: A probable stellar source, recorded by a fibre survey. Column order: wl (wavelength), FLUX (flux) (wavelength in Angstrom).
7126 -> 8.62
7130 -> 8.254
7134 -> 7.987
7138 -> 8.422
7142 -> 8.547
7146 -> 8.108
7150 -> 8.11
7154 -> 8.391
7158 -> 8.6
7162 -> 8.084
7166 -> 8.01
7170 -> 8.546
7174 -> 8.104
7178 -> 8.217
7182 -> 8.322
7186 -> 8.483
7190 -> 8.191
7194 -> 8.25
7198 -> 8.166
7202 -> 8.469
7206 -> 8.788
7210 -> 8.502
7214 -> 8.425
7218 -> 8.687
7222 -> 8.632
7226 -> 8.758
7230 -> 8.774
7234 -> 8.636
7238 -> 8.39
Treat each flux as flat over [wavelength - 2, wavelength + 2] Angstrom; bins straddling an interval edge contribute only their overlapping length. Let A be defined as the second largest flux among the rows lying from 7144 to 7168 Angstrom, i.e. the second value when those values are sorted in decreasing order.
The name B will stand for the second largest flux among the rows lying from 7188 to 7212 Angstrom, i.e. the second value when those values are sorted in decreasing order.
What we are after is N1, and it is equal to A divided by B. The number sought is 0.99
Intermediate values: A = 8.391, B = 8.502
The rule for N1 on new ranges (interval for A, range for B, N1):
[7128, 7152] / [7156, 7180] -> 0.99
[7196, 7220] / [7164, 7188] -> 1.02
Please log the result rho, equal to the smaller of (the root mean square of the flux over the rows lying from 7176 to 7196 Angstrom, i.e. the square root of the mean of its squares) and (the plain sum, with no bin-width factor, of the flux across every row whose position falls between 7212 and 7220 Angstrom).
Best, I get 8.29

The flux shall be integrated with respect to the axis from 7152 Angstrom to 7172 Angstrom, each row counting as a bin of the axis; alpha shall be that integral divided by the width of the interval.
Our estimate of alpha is 8.33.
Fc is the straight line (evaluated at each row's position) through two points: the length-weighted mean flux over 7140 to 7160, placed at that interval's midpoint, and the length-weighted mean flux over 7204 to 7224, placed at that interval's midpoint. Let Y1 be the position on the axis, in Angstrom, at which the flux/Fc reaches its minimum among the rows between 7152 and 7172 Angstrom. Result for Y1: 7166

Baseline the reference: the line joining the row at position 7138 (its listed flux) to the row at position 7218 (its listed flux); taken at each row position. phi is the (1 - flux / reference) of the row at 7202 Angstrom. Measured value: 0.019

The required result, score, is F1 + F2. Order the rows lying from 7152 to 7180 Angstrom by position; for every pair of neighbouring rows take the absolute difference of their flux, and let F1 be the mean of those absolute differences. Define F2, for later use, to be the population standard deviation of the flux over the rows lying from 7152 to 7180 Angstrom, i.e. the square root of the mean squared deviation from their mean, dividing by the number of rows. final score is 0.53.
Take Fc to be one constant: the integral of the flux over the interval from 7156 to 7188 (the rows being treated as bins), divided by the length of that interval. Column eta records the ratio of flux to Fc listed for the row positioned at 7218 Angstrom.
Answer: 1.05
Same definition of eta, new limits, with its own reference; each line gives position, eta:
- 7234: 1.04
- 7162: 0.97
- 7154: 1.01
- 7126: 1.04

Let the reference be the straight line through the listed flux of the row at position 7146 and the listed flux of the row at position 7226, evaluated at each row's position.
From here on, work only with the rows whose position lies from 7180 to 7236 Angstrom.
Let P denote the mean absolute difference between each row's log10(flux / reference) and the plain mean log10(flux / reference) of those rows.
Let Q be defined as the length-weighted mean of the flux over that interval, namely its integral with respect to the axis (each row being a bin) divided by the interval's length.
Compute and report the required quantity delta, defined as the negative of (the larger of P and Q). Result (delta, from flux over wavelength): -8.51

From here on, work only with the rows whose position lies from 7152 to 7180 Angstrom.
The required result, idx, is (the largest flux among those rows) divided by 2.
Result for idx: 4.30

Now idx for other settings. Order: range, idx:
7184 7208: 4.39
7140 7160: 4.30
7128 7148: 4.27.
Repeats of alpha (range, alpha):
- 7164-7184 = 8.24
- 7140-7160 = 8.35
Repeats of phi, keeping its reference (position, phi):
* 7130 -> 0.017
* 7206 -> -0.016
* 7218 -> 0.000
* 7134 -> 0.050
